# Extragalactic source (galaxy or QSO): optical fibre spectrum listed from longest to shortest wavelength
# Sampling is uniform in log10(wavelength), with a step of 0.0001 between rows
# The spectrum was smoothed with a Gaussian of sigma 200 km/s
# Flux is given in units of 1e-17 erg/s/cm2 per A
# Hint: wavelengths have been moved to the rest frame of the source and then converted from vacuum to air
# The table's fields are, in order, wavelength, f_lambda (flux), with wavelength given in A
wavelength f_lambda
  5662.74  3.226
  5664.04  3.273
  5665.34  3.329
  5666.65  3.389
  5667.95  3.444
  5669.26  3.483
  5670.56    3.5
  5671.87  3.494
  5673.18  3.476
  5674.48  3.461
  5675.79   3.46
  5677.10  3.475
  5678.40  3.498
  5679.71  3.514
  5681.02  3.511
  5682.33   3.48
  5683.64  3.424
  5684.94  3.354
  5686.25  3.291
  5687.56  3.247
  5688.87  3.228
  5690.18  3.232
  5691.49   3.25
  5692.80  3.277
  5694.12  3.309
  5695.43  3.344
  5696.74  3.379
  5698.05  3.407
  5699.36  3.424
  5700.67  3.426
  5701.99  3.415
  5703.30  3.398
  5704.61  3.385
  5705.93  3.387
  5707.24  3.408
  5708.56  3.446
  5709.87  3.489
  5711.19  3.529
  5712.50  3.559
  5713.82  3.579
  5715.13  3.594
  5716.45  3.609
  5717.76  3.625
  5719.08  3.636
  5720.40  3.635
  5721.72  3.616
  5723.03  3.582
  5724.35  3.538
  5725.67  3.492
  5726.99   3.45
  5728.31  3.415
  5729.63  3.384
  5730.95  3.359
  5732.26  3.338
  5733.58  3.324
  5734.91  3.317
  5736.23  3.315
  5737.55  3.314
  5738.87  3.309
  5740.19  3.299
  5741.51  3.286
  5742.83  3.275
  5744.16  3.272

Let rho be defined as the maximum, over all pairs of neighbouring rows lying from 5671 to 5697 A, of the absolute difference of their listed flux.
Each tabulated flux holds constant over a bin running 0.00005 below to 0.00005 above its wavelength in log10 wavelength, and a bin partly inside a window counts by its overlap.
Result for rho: 0.070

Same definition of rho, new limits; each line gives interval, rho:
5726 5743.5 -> 0.035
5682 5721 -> 0.070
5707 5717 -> 0.043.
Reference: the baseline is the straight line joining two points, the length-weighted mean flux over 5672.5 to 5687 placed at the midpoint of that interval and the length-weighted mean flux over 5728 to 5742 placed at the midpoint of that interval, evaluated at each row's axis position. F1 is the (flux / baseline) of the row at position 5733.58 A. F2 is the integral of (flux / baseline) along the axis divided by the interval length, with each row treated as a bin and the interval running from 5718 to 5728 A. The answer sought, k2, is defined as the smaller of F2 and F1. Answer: 1.00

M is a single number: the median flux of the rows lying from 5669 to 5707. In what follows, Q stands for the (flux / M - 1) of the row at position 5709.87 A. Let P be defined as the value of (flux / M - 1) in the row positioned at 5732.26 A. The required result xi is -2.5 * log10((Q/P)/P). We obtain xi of -4.1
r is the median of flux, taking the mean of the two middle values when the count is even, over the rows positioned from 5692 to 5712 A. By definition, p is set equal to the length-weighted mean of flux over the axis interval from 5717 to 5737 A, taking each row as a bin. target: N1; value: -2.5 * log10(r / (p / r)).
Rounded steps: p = 3.47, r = 3.407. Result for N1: -1.31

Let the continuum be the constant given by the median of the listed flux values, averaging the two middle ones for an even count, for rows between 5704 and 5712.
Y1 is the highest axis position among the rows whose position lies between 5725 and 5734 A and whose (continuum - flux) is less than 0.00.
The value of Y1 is 5726.99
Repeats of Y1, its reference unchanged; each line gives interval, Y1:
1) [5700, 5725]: 5724.35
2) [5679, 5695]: 5682.33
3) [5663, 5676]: 5675.79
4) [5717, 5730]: 5726.99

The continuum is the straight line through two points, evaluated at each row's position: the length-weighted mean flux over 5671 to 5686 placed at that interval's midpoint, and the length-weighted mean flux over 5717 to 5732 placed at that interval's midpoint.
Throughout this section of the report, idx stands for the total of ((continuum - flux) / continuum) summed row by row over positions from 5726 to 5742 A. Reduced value 0.6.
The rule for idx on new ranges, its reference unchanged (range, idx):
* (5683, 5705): 0.7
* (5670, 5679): 0.0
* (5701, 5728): -0.1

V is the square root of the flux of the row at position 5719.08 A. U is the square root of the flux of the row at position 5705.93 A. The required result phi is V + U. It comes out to 3.75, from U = 1.84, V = 1.91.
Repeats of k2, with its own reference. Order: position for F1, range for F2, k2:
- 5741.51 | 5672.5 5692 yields 0.99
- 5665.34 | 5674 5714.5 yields 0.96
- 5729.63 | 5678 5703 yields 0.98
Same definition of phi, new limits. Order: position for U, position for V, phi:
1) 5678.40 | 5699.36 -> 3.72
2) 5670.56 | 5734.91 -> 3.69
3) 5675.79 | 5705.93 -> 3.70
